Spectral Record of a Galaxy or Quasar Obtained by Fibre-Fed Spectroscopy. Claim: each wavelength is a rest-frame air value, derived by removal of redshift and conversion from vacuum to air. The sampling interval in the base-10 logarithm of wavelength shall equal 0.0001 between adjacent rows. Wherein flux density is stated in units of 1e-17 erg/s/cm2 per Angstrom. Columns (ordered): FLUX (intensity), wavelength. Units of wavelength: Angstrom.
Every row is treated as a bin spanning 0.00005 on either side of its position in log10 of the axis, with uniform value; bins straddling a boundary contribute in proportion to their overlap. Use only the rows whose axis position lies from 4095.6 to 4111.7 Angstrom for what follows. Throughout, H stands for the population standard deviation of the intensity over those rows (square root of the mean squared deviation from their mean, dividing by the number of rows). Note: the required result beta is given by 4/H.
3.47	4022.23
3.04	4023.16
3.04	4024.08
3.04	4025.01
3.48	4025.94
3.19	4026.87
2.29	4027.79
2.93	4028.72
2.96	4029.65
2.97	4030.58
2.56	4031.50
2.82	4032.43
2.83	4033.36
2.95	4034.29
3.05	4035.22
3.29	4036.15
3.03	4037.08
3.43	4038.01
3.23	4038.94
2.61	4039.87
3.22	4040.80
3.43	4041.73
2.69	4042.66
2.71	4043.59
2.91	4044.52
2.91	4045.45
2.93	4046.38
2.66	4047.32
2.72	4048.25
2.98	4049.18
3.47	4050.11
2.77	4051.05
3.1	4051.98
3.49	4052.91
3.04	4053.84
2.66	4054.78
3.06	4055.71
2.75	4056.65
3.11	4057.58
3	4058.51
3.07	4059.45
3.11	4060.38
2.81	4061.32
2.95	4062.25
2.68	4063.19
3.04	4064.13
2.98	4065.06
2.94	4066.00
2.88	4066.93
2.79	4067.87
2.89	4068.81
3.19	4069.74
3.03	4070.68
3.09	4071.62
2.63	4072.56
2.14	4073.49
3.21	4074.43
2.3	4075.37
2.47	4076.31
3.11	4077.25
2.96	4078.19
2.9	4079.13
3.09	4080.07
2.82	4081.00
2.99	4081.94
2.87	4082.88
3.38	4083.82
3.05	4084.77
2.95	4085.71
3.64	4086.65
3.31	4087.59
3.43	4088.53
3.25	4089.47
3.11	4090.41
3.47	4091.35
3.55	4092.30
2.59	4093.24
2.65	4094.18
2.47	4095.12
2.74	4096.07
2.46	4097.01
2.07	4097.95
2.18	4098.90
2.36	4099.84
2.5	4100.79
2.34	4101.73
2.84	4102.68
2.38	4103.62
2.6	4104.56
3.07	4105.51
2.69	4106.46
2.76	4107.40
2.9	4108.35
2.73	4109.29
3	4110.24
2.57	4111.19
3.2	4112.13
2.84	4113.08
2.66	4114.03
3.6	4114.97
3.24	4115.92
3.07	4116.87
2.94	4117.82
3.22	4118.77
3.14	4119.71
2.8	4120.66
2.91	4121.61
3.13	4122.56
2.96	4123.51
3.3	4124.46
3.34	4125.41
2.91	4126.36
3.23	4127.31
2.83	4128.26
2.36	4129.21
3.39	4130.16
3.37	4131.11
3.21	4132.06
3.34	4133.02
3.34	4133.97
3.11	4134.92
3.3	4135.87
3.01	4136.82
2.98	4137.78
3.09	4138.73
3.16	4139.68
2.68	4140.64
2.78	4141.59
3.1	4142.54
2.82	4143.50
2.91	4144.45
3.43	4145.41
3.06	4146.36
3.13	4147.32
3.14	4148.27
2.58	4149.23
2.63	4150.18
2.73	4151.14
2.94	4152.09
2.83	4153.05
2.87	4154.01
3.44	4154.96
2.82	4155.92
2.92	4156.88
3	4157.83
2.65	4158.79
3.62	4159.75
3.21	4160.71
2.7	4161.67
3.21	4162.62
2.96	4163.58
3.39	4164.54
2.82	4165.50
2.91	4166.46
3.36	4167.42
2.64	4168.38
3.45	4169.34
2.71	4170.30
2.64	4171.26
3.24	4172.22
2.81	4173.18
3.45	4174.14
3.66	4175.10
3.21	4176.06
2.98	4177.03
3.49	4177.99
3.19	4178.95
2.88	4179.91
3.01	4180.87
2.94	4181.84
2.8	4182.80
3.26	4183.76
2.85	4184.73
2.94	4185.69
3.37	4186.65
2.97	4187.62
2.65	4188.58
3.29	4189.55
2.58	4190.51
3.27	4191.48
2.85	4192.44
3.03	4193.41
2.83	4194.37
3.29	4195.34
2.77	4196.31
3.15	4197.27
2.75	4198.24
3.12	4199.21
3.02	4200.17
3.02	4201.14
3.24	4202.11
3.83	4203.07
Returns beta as 14.7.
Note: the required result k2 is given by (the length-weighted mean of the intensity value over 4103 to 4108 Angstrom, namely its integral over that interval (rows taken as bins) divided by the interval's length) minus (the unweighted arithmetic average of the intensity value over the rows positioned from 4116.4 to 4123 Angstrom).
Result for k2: -0.3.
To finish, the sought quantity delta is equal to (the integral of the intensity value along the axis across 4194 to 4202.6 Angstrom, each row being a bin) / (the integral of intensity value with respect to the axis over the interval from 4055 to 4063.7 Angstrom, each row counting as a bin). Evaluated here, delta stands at 1.02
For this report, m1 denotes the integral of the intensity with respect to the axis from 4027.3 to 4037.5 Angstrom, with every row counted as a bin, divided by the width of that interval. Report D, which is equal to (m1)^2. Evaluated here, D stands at 8.3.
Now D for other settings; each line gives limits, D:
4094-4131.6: 8.1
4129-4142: 9.6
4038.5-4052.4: 8.7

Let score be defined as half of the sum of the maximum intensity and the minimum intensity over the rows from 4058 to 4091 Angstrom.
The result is 2.89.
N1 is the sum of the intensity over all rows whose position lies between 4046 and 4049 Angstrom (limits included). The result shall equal 8.31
